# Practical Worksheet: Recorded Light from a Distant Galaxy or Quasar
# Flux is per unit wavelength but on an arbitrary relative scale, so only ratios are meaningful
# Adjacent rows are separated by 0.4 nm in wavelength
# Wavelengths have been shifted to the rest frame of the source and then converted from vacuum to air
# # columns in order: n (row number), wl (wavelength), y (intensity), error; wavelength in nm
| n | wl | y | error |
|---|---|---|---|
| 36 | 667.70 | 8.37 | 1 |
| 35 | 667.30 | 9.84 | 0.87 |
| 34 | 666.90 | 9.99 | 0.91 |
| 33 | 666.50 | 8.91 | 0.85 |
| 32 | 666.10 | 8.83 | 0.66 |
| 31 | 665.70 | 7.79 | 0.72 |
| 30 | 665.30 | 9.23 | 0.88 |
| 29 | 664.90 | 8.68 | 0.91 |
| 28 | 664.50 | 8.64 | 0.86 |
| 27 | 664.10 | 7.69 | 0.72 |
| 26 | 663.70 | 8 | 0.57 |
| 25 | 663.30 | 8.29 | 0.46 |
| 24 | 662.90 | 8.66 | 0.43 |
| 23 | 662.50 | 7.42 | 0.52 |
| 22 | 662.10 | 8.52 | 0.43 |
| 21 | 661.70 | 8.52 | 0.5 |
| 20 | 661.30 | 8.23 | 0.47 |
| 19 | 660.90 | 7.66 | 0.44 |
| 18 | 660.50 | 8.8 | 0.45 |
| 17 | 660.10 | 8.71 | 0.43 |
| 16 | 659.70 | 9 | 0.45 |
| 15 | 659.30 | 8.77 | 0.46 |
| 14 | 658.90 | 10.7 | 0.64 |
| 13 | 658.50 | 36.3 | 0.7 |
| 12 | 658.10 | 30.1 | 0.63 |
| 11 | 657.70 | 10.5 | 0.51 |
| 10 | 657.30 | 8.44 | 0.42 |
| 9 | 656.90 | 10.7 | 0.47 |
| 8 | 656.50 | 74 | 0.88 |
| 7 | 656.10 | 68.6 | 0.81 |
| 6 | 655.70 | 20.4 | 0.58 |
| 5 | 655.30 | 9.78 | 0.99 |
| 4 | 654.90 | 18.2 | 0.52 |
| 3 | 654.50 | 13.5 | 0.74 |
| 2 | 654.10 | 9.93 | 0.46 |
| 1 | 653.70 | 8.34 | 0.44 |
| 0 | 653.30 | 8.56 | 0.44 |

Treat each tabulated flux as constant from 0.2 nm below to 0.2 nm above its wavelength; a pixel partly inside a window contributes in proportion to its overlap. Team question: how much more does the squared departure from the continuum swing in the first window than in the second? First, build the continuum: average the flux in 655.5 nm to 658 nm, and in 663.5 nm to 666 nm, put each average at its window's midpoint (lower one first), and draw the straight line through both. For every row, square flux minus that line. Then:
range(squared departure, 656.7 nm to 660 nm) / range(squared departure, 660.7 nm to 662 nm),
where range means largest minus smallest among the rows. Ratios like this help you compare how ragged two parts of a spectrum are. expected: 7.1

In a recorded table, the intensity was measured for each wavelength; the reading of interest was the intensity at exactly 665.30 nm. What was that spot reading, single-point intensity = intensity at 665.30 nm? 9.23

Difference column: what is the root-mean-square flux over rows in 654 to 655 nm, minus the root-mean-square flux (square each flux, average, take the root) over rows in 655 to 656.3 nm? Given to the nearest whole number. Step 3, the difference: -27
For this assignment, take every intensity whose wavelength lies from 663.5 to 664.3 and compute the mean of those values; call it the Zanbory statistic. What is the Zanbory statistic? 7.8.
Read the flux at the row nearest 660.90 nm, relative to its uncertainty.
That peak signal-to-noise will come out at 17.4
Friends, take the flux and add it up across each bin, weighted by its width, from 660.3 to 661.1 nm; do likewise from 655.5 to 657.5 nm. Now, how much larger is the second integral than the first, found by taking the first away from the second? 66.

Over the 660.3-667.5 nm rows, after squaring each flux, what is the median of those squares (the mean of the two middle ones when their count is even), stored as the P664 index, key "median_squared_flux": 74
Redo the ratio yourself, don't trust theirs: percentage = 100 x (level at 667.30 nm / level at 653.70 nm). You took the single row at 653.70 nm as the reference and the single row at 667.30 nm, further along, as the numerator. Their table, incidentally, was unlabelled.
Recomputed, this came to 118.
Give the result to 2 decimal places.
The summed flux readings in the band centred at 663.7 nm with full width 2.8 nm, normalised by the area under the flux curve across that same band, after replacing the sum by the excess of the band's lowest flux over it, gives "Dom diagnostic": -2.18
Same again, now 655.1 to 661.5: -2.44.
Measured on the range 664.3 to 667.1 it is -2.19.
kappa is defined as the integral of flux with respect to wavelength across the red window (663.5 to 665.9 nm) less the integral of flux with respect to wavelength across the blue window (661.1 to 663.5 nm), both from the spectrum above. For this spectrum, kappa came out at 0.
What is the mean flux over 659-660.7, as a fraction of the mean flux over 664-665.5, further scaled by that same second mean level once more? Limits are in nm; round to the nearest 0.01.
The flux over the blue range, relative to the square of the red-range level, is 0.12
